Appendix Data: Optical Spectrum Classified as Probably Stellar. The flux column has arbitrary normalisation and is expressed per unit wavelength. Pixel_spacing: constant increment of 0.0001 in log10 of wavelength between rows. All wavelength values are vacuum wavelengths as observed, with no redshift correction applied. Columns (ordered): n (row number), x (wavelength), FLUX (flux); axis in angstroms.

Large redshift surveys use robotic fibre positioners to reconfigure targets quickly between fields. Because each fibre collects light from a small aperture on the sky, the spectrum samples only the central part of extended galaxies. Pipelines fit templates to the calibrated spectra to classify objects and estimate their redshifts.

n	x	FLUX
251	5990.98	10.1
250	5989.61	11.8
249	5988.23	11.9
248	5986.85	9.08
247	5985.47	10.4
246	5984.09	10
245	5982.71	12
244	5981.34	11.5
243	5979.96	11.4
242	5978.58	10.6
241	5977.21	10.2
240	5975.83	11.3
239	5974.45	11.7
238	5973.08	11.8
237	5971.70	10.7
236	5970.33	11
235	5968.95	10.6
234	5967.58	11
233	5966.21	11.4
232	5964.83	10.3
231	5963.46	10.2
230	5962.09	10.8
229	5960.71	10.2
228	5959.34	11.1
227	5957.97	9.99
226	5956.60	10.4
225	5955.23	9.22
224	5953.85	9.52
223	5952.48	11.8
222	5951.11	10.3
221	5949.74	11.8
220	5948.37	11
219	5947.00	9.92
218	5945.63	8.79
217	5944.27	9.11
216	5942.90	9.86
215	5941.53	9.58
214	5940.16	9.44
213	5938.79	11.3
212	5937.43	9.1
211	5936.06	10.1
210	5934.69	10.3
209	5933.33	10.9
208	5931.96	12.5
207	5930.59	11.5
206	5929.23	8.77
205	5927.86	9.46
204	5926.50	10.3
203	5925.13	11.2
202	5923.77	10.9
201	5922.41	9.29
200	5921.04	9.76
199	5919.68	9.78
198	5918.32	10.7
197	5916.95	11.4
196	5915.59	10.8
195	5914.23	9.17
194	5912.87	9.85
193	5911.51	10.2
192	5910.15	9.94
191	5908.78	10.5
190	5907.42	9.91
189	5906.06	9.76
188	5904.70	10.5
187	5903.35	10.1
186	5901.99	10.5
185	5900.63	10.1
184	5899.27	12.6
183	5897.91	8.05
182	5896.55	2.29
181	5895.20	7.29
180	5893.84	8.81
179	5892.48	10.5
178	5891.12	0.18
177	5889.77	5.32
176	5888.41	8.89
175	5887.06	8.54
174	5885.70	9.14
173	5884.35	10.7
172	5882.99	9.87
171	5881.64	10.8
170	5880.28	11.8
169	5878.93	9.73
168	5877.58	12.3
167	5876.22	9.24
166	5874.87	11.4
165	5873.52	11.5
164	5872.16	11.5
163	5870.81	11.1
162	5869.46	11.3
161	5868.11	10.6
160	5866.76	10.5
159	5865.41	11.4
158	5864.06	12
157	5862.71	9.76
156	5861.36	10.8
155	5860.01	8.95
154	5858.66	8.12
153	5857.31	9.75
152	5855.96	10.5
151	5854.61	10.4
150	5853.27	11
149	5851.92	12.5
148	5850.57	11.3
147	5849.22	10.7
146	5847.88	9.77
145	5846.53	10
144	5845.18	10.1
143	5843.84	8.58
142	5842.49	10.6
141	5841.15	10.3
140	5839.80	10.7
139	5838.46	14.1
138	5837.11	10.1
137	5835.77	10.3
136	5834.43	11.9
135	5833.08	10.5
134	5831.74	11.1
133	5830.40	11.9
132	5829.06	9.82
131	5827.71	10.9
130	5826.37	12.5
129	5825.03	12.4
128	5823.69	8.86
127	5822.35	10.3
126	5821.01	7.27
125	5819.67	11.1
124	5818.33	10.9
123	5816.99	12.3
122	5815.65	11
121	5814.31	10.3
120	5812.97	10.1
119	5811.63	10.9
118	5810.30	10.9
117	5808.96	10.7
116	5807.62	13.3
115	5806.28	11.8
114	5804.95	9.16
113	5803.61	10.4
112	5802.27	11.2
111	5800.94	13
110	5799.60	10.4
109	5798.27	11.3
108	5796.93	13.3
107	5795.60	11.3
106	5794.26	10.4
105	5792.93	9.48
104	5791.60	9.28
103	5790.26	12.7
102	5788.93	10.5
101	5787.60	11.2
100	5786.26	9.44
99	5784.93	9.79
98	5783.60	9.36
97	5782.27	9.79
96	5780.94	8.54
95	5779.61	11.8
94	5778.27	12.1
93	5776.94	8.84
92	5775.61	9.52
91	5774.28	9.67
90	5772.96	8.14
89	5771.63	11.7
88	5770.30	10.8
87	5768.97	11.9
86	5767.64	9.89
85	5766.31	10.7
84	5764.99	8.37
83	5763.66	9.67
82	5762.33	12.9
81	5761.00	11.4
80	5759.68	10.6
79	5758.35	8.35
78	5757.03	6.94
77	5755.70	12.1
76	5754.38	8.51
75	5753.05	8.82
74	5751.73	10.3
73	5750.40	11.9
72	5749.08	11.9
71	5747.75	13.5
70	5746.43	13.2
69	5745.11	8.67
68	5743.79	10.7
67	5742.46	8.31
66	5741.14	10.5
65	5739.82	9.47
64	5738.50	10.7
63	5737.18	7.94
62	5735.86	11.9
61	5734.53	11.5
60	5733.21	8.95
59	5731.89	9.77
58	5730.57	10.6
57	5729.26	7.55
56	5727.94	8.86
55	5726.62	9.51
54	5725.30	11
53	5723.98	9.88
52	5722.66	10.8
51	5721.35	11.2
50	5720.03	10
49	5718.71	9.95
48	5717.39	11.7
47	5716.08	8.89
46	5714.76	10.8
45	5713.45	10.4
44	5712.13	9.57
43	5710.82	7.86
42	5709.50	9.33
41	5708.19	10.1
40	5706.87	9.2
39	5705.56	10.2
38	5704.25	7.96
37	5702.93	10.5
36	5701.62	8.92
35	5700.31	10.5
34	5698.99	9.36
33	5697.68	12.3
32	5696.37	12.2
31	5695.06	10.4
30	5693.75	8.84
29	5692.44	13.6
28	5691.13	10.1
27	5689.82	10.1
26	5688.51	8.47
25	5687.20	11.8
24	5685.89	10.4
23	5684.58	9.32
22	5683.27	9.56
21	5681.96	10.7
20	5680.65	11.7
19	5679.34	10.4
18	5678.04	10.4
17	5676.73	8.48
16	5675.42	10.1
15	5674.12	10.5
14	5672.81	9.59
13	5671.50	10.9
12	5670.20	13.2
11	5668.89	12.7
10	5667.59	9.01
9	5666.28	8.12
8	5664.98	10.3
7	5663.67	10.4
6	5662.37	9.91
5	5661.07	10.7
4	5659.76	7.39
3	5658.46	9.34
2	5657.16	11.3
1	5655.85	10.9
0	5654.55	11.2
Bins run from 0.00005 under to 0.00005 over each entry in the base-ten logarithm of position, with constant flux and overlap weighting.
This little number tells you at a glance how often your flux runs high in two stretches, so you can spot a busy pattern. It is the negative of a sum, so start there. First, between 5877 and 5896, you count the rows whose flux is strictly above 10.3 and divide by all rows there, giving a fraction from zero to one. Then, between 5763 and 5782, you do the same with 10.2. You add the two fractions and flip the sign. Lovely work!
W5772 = -0.79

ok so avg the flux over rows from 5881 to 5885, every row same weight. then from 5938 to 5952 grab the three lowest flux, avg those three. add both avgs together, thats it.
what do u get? 19.6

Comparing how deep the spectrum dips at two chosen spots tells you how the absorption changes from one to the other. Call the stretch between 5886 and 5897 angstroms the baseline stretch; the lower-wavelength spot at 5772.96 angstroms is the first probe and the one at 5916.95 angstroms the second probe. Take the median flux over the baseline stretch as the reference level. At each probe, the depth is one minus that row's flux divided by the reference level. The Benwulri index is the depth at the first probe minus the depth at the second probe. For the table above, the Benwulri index 0.4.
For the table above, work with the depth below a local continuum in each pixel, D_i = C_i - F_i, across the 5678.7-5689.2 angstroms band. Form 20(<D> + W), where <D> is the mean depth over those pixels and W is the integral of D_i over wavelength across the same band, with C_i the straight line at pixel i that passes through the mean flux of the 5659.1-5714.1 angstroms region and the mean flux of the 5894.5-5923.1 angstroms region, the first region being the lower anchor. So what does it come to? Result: -36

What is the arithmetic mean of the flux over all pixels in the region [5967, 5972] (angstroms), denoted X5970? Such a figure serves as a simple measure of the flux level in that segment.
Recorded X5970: 10.8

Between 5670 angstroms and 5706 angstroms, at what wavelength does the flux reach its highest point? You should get 5692.44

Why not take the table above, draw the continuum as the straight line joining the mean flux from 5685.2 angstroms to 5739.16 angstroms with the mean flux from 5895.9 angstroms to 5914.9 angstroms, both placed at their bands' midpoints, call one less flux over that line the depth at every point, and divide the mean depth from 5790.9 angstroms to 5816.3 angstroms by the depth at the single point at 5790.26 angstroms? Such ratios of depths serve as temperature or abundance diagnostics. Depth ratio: 0.40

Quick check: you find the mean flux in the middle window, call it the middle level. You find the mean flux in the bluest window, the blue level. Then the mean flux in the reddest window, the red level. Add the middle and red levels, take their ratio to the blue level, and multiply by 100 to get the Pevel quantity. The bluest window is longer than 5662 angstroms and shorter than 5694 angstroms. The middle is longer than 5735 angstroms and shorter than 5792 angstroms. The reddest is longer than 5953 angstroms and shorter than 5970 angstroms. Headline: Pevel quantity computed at 200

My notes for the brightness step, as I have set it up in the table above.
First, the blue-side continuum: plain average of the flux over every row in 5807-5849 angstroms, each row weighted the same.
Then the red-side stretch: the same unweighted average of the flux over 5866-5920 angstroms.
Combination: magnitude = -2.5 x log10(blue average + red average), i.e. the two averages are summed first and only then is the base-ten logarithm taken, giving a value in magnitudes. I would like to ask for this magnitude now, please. -3.28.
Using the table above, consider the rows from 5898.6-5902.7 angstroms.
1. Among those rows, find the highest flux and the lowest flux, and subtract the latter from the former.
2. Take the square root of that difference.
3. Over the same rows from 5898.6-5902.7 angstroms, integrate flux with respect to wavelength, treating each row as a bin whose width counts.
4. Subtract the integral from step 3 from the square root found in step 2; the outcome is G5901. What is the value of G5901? -44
